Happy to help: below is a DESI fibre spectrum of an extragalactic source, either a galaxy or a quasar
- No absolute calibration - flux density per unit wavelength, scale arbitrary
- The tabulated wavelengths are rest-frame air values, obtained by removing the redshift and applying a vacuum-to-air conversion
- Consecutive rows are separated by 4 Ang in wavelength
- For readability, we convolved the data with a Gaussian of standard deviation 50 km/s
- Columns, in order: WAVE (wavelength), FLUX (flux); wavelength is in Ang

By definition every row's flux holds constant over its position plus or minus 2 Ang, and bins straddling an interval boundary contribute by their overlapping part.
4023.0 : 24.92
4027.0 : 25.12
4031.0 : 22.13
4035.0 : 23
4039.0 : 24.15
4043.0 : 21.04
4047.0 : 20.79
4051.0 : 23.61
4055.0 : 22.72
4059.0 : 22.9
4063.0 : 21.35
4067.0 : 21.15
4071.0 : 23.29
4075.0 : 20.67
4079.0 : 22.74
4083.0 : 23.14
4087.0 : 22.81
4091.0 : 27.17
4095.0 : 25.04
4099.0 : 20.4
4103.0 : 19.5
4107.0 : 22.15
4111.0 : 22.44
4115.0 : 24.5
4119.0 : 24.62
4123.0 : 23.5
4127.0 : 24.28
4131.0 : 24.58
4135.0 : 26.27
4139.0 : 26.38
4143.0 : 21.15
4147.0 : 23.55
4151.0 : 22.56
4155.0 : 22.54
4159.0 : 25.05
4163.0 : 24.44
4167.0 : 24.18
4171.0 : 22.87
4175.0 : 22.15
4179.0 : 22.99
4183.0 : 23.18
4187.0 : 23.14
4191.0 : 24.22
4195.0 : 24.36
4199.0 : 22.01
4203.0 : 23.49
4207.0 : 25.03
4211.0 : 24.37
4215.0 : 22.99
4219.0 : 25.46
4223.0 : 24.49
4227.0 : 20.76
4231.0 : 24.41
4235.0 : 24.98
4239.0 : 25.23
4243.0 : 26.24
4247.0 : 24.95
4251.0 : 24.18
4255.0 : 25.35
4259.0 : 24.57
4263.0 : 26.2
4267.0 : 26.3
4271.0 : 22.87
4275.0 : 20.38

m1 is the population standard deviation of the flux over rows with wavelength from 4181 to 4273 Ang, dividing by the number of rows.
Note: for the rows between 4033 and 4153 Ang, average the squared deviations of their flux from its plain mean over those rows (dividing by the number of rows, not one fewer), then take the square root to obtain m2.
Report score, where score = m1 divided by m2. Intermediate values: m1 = 1.3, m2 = 1.82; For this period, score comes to 0.7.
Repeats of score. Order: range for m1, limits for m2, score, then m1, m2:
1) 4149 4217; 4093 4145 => 0.5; 0.9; 2.08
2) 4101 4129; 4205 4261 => 1.3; 1.7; 1.26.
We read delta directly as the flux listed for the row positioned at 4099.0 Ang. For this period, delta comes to 20.4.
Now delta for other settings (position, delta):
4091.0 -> 27.17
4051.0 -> 23.61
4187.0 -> 23.14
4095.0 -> 25.04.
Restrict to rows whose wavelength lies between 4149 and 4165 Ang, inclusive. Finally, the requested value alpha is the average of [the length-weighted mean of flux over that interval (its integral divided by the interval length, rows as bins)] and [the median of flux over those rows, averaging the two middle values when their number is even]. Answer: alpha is 23.6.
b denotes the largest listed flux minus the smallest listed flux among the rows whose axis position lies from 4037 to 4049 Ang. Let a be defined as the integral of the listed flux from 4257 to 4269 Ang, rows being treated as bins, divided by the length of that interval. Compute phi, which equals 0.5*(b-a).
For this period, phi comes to -11.2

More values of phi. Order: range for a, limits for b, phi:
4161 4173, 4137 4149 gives -9.3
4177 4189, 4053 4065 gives -10.8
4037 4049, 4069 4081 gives -9.7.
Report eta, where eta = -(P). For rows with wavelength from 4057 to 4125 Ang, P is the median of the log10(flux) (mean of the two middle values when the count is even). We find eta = -1.36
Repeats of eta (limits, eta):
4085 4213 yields -1.37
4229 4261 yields -1.40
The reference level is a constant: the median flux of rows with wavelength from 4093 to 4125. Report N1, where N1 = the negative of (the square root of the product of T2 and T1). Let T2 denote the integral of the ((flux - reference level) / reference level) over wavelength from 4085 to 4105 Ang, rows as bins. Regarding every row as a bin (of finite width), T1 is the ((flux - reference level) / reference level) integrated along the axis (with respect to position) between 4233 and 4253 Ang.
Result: -0.15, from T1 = 1.9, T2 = 0.0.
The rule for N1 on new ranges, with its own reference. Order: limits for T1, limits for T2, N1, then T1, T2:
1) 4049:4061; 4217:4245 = -0.32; 0.1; 1.9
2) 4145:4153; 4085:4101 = -0.14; 0.0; 0.6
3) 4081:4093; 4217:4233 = -0.64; 0.7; 0.6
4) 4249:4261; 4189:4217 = -0.95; 0.9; 1.0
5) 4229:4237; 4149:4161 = -0.36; 0.6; 0.2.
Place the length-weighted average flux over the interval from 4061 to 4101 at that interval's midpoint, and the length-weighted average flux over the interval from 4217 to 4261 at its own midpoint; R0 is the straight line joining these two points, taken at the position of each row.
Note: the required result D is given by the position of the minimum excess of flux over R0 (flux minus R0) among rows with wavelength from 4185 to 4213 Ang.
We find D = 4199.0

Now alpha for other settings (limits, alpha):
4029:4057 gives 22.6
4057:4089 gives 22.5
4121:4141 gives 24.8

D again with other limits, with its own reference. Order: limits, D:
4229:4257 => 4251.0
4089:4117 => 4103.0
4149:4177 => 4175.0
